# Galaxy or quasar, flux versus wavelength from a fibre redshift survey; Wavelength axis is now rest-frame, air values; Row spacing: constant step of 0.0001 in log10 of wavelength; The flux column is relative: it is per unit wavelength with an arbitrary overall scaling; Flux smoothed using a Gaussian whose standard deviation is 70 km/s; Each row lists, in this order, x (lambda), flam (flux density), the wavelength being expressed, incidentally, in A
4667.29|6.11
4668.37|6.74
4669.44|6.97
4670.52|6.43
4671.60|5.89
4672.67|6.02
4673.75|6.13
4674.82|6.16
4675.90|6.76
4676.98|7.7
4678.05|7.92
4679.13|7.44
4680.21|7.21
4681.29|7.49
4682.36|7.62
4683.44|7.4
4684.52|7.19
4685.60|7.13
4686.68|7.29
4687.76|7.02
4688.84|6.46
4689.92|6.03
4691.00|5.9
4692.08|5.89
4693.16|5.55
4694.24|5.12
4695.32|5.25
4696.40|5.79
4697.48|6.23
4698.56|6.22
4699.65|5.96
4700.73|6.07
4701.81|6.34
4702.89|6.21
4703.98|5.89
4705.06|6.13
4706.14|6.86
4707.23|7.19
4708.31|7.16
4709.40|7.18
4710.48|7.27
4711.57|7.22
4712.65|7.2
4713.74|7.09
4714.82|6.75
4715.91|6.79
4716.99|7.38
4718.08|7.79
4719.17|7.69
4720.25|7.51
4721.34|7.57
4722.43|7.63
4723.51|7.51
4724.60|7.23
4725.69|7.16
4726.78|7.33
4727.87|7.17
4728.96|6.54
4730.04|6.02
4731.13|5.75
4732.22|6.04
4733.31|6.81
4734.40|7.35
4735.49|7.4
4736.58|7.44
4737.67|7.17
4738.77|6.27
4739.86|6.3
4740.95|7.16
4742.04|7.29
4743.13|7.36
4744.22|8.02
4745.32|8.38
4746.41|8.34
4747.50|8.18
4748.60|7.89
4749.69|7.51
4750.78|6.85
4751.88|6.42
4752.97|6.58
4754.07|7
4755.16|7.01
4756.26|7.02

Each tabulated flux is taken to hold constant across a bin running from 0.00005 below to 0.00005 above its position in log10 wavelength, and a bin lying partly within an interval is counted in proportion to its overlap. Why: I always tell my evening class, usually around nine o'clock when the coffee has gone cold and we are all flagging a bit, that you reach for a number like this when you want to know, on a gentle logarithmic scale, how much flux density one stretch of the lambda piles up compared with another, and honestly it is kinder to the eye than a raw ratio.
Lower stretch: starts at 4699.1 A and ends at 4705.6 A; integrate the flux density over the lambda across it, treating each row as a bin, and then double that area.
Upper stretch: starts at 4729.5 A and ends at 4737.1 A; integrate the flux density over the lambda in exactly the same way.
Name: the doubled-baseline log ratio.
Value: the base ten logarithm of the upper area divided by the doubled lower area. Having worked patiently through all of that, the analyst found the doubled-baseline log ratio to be -0.19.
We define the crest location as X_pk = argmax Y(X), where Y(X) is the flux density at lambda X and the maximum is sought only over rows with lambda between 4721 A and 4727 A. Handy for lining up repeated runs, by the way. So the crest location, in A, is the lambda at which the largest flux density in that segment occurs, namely 4722.43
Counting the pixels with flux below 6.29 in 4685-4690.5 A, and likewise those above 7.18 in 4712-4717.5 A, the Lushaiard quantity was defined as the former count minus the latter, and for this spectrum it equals -1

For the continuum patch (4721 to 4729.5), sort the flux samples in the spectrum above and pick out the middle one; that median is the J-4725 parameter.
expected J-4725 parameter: 7.3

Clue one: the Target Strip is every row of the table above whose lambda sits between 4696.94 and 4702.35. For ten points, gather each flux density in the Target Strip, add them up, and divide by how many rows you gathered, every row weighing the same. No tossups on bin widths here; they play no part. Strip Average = 6.2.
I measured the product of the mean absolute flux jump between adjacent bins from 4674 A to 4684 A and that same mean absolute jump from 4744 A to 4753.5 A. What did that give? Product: 0.12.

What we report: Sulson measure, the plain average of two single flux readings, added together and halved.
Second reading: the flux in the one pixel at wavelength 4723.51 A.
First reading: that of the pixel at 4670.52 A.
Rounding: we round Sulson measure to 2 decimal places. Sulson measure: 6.97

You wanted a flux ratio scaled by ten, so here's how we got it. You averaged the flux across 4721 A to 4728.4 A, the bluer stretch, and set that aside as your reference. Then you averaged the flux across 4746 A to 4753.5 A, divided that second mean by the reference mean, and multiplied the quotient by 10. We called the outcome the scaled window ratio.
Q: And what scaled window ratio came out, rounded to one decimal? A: 10.0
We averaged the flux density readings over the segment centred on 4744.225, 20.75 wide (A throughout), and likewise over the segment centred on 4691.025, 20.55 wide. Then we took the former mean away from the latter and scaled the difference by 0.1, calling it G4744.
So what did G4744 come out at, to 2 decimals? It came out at -0.09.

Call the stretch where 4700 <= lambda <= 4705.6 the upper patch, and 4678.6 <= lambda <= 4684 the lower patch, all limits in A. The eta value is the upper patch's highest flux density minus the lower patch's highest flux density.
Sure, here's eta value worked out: -1.3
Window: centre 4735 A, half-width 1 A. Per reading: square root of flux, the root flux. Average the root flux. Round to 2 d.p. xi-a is 2.72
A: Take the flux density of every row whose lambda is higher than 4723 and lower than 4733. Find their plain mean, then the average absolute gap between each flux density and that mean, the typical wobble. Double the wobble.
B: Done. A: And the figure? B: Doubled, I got 1.18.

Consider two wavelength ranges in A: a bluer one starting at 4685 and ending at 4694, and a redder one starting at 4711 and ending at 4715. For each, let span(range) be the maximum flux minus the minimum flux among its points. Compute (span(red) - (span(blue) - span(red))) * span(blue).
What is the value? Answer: -1.4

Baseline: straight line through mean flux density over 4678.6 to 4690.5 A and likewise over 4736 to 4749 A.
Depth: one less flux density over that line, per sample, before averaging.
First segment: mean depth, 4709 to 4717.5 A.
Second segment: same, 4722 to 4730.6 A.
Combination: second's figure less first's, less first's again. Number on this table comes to -0.01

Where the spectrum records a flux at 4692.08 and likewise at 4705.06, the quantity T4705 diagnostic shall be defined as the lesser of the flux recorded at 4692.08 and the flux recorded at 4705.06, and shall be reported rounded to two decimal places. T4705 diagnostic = 5.89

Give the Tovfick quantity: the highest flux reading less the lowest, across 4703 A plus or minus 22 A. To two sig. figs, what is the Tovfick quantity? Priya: 2.7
